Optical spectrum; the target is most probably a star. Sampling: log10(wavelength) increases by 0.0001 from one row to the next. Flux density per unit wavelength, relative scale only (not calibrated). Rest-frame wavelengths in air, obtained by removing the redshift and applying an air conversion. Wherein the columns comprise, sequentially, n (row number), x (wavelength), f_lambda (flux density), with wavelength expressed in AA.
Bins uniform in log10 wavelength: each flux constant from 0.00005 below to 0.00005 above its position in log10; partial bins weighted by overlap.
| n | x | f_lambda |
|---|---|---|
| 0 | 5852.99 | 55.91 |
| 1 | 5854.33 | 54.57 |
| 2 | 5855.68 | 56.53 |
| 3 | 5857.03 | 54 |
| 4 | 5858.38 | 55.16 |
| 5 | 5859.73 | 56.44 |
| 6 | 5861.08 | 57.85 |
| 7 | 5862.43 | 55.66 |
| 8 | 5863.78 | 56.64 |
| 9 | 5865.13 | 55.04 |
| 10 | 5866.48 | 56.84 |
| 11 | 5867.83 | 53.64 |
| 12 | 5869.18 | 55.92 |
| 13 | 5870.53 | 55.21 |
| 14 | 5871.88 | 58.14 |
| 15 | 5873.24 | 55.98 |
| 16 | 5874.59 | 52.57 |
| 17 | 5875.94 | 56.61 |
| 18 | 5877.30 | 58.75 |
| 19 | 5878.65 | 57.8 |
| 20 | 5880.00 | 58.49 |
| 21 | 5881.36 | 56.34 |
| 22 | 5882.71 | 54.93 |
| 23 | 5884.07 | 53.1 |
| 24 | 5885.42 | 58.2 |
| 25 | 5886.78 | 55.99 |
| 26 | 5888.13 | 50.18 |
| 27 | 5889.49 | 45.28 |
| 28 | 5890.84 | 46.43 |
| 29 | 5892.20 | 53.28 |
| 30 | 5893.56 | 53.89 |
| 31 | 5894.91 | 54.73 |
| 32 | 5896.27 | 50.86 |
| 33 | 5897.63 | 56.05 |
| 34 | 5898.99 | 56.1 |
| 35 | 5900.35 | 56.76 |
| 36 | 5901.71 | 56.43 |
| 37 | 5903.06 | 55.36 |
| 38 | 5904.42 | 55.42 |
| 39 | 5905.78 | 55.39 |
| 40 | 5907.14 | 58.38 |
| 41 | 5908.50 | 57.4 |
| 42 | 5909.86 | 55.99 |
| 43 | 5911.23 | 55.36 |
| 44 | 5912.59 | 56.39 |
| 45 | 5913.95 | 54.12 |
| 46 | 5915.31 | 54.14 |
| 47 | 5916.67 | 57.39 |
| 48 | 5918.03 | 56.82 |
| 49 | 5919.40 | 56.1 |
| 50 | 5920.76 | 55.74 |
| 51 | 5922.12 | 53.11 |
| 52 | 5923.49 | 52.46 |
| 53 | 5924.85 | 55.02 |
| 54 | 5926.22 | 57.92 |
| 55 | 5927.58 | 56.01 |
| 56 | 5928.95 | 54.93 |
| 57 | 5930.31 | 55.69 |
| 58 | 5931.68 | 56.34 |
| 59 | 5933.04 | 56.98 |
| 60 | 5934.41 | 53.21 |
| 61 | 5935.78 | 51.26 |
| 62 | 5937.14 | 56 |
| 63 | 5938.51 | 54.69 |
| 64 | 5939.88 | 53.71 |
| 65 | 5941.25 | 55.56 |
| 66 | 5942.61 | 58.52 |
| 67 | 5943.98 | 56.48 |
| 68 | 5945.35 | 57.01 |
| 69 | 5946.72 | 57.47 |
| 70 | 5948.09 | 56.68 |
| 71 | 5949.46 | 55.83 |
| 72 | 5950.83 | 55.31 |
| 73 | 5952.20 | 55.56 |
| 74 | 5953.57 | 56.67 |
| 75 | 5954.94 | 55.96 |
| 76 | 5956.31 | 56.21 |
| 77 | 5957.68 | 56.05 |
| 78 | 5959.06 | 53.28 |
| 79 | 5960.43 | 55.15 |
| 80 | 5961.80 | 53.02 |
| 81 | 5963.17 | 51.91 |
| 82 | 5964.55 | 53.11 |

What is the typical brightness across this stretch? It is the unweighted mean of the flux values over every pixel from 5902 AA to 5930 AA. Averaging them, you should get 55.7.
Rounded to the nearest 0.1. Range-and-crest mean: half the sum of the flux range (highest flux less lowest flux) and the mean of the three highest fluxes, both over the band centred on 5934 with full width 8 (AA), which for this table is 31.1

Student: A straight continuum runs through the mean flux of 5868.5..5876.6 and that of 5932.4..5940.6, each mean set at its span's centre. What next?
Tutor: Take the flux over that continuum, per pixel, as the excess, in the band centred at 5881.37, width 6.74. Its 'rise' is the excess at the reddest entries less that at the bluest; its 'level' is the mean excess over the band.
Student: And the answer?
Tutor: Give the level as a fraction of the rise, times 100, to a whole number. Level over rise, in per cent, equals -13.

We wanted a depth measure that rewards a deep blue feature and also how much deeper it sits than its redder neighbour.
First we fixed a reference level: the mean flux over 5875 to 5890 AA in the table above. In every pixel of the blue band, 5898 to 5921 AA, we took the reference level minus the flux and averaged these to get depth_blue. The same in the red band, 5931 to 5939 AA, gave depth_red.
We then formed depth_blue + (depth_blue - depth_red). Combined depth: -2.3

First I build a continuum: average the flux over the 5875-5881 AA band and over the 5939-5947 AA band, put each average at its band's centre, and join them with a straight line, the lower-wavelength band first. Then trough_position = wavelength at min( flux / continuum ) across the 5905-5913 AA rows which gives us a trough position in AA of 5905.78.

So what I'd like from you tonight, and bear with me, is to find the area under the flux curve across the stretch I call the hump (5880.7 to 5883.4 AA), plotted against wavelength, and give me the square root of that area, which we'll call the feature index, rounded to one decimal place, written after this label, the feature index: 12.3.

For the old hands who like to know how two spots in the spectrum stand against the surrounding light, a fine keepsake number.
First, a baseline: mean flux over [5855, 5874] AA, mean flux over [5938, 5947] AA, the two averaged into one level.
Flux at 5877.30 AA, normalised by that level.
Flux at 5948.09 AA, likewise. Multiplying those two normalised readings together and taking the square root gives 1.03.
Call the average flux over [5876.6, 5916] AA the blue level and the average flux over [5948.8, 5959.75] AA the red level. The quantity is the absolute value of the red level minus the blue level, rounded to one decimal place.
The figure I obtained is 0.7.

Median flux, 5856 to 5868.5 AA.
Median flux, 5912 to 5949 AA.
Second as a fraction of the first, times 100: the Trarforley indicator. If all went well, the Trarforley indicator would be 100.6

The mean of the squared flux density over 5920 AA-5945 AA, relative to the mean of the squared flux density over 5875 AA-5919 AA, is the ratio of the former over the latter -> 1.00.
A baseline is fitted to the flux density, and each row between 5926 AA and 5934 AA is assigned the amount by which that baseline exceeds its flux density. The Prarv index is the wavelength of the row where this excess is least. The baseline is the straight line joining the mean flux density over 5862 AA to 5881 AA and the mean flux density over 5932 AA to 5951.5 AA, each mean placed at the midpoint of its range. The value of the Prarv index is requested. 5926.22 AA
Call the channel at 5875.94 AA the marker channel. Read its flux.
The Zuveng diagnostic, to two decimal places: 56.61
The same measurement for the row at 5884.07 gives 53.10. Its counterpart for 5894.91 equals 54.73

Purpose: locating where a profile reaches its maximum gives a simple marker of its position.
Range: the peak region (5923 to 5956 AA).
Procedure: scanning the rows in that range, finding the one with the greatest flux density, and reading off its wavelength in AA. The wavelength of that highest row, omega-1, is 5942.61 AA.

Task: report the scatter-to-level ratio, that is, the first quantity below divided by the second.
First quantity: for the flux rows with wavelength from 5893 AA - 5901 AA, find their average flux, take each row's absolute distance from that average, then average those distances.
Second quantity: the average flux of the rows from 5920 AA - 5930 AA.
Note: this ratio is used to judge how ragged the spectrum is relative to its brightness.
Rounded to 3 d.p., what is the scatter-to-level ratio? 0.029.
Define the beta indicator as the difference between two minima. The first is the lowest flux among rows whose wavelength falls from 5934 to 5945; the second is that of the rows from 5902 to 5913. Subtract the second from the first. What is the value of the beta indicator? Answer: -4.1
